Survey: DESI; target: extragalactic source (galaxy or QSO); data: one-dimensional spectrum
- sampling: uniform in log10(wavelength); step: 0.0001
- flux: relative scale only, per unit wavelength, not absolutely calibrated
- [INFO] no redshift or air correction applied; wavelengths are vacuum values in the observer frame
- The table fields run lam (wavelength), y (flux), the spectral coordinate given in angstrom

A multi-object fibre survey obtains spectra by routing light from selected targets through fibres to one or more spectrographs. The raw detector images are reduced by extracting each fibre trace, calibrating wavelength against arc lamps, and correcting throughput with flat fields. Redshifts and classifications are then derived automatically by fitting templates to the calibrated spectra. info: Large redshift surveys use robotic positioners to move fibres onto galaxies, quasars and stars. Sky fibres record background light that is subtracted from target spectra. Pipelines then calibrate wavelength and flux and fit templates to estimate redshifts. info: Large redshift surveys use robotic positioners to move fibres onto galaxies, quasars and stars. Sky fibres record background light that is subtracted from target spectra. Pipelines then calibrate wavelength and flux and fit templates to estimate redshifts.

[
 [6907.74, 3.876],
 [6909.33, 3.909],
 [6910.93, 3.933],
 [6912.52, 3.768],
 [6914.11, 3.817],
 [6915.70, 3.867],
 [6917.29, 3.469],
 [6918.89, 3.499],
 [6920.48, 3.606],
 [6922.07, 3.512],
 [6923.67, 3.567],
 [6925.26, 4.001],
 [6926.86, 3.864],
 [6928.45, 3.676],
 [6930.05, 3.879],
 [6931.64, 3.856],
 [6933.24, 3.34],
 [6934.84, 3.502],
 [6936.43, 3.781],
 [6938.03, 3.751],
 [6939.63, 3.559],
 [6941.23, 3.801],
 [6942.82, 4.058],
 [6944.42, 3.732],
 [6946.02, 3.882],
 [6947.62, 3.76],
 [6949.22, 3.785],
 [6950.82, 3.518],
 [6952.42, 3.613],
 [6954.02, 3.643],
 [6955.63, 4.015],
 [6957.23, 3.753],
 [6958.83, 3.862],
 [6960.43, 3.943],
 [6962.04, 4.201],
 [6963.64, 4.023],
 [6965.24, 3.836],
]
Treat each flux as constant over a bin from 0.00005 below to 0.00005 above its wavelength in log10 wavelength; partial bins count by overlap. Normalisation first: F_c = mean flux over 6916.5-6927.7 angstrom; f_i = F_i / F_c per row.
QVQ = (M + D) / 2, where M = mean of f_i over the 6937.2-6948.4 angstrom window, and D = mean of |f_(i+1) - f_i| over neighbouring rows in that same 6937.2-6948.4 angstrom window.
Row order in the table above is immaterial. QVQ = 0.550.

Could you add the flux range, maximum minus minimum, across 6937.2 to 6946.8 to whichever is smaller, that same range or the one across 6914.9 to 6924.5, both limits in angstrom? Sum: 0.90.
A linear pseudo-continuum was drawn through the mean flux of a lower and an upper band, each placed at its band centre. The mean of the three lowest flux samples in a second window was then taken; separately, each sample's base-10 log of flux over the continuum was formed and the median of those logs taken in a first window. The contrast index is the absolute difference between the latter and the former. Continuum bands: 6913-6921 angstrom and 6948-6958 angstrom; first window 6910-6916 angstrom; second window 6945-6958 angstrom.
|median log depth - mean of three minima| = 3.57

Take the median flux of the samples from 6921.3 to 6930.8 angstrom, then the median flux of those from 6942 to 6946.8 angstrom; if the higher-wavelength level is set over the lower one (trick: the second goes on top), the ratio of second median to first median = 1.030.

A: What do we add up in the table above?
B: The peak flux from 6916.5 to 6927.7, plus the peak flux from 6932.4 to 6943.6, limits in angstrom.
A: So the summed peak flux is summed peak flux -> 8.06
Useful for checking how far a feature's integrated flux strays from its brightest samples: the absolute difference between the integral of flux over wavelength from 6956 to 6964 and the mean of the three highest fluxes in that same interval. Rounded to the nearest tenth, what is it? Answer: 27.6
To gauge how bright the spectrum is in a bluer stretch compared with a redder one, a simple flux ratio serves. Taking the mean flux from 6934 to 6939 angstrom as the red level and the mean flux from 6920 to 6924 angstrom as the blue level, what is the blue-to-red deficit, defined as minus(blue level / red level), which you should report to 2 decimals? -0.97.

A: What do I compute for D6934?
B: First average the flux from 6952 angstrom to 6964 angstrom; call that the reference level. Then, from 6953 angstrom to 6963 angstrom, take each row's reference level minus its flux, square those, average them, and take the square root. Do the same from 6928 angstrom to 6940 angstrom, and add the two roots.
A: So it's 0.46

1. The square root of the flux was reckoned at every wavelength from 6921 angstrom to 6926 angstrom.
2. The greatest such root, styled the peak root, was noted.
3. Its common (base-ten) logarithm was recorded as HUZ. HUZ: 0.301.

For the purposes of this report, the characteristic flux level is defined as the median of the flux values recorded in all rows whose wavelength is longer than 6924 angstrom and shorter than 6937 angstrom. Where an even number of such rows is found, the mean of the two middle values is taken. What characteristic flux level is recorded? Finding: 3.82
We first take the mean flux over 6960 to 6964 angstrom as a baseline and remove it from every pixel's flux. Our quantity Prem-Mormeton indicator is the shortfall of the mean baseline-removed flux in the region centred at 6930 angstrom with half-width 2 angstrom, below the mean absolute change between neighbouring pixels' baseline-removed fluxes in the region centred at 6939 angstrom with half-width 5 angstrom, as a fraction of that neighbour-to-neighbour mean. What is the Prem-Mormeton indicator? 2.3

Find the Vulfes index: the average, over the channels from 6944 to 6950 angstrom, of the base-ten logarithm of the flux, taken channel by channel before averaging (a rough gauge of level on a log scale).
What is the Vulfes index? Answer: 0.579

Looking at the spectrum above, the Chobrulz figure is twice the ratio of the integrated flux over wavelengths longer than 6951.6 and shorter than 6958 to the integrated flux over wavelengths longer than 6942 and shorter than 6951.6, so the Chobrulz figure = 1.3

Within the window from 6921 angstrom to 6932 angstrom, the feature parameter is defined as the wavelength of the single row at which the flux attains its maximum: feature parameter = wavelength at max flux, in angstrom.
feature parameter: 6925.26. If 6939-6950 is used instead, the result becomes 6942.82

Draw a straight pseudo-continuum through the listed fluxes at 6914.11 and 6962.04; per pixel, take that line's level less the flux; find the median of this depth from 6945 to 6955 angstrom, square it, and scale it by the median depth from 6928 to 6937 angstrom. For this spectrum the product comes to 0.039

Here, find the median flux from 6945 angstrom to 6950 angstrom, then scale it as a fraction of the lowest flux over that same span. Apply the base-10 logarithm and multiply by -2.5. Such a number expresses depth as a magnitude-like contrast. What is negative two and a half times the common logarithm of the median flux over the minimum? -0.007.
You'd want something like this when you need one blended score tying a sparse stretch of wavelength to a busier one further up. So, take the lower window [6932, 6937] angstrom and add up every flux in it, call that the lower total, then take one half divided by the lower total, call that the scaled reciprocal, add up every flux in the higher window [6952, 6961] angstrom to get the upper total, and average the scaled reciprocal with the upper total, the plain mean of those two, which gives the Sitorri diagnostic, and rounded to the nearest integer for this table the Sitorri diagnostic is 11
